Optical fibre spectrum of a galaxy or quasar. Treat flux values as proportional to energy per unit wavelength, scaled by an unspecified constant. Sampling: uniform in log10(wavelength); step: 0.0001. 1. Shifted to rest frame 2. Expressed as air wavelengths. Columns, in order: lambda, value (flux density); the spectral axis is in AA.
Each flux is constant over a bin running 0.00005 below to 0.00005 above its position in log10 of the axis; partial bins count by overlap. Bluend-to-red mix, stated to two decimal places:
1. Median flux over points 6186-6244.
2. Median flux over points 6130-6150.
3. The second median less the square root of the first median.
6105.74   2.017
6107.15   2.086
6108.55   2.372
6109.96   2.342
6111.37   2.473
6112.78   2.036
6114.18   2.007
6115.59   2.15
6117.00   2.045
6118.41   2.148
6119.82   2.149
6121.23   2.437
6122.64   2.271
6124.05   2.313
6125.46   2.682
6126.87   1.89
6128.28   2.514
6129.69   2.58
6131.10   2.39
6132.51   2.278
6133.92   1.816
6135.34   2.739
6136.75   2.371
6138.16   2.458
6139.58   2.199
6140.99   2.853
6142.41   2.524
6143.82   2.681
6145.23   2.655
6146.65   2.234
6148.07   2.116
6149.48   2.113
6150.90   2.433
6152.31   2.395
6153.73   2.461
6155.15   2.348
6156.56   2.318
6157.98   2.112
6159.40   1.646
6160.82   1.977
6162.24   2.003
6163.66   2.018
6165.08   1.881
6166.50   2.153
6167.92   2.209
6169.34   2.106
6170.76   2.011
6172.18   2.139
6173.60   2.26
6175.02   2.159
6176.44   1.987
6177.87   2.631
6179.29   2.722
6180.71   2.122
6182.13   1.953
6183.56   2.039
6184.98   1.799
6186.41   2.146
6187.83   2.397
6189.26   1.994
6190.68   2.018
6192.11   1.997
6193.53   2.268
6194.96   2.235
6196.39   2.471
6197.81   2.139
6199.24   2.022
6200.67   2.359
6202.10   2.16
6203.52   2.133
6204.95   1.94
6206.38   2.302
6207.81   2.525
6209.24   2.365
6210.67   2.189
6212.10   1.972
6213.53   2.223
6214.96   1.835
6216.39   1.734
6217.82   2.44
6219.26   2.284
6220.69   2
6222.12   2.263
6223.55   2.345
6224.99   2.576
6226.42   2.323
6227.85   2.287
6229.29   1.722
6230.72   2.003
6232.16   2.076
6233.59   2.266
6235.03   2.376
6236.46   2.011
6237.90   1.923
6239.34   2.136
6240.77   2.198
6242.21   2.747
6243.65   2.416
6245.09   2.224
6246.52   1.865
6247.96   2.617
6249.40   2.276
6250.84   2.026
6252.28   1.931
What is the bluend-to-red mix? 0.90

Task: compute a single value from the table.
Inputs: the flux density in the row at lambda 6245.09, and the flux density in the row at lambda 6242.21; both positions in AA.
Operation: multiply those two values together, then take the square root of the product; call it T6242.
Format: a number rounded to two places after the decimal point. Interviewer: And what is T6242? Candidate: 2.47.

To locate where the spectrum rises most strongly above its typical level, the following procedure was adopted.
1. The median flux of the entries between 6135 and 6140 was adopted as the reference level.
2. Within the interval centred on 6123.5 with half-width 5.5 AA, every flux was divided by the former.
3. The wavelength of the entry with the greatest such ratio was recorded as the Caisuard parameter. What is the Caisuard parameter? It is 6125.46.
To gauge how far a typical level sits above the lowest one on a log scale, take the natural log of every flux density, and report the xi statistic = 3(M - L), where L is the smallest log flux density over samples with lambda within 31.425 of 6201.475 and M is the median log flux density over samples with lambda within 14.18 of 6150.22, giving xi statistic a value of 0.91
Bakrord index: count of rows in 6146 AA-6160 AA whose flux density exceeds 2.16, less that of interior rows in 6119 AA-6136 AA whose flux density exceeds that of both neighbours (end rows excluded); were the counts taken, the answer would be 3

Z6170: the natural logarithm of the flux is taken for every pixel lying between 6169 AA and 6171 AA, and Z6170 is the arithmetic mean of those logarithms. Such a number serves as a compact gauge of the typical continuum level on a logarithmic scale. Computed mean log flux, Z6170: 0.72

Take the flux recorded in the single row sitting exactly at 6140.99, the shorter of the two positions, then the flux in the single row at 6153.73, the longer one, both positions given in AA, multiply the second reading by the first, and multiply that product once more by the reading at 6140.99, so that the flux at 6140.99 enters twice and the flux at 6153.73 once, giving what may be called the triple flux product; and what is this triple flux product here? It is 20.0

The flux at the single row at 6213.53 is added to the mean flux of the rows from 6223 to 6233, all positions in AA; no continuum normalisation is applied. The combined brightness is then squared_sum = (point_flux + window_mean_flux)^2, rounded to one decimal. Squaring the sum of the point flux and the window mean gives 19.5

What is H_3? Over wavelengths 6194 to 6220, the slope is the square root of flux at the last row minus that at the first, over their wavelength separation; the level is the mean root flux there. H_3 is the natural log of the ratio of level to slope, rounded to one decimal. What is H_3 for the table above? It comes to 7.7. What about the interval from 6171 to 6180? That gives 4.1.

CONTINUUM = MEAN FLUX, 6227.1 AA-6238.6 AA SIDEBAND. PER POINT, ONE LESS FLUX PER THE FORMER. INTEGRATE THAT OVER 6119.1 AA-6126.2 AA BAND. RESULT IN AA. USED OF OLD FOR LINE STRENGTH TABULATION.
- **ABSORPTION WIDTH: -1.0 AA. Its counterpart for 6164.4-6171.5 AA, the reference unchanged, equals 0.0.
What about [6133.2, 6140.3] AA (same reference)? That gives -0.8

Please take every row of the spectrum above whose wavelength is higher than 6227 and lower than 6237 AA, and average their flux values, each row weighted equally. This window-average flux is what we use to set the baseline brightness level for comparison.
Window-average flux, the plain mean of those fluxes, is 2.11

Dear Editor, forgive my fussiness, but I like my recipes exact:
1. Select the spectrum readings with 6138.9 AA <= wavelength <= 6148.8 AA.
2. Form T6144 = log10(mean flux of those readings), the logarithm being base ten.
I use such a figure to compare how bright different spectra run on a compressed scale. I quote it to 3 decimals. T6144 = 0.392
